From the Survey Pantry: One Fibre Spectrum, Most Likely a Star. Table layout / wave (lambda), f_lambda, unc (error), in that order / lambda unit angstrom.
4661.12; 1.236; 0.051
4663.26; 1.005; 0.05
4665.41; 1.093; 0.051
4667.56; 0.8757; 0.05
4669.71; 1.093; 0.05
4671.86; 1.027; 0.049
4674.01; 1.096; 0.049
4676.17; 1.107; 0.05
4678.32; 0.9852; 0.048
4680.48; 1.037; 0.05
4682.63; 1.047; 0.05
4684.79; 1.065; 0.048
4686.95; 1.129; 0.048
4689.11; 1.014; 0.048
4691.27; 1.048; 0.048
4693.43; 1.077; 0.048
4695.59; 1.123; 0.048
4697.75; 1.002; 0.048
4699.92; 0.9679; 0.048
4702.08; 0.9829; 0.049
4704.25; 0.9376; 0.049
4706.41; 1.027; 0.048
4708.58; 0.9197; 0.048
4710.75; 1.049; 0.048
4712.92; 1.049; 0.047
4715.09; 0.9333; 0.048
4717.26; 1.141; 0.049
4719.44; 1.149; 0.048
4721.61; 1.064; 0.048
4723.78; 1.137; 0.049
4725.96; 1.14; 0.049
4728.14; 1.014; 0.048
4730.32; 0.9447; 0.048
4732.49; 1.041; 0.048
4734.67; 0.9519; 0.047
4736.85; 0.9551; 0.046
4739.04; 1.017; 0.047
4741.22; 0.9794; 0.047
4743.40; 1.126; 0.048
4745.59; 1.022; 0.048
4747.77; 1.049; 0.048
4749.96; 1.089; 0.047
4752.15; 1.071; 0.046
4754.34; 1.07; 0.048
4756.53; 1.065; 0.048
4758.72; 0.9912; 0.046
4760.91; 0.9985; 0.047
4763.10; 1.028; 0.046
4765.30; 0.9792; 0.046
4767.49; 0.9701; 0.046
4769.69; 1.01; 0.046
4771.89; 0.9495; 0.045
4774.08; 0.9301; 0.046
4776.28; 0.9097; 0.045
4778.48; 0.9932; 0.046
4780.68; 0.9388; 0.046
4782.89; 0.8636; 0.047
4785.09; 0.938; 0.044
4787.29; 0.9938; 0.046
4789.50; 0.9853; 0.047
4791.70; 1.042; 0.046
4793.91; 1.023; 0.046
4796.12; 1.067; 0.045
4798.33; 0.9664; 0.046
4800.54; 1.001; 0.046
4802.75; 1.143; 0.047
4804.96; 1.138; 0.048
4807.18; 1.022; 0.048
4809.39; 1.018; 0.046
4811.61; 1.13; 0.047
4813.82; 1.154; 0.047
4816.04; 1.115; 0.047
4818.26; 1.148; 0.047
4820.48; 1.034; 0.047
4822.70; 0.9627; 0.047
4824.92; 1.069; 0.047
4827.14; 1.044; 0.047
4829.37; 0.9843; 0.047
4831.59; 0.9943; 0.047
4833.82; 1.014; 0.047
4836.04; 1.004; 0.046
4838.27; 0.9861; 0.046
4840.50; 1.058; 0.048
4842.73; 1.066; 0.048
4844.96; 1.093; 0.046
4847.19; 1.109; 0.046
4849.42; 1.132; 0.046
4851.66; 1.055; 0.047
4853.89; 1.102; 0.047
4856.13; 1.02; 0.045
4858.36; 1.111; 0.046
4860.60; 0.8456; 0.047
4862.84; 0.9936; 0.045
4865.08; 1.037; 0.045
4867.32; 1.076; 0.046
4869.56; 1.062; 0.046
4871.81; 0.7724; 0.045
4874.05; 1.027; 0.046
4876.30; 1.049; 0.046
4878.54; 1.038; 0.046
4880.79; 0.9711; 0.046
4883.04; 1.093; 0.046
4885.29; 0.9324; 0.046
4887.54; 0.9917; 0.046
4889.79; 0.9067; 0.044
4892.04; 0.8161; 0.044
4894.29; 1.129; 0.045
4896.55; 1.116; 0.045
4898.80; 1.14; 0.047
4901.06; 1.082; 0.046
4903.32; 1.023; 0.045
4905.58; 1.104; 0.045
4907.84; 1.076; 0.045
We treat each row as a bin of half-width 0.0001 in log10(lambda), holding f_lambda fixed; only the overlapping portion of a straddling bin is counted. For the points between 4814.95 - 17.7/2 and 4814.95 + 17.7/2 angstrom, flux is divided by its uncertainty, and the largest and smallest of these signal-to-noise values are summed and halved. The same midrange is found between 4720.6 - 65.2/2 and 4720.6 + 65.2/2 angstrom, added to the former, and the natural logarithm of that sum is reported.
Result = 3.79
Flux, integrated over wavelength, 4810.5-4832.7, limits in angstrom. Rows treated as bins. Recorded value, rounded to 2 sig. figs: 24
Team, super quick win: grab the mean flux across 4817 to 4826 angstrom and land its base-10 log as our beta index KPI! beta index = 0.023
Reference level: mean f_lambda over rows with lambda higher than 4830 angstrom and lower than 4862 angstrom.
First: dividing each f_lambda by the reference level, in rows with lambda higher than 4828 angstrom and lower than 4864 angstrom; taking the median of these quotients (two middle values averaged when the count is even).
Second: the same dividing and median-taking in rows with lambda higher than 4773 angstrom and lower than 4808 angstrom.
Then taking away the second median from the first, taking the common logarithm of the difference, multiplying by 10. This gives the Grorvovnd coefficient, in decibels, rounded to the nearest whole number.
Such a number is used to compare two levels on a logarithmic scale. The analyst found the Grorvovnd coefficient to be -14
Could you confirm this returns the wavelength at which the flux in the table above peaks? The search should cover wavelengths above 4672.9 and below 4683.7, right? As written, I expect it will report 4676.17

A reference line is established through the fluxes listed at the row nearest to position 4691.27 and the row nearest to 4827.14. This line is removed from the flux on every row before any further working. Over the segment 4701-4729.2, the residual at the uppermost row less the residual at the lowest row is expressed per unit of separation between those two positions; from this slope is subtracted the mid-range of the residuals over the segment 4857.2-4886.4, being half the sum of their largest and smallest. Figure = 0.102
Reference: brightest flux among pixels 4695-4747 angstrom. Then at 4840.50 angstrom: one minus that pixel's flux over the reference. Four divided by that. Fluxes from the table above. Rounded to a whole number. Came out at 51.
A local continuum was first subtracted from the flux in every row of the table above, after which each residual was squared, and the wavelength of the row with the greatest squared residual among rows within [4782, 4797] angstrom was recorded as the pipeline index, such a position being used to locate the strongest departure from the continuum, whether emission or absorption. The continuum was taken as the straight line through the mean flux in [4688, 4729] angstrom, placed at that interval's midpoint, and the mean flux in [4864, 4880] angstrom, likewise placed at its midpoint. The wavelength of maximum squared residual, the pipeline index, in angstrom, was 4782.89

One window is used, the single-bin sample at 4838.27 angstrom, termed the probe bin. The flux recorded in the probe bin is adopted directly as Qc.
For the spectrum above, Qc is 0.9861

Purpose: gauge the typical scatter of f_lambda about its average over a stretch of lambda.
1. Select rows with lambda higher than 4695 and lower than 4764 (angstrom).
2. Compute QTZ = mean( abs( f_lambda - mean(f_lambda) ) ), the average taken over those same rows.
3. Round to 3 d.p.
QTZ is 0.055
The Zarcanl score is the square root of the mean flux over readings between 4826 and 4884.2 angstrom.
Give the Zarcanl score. 1.01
